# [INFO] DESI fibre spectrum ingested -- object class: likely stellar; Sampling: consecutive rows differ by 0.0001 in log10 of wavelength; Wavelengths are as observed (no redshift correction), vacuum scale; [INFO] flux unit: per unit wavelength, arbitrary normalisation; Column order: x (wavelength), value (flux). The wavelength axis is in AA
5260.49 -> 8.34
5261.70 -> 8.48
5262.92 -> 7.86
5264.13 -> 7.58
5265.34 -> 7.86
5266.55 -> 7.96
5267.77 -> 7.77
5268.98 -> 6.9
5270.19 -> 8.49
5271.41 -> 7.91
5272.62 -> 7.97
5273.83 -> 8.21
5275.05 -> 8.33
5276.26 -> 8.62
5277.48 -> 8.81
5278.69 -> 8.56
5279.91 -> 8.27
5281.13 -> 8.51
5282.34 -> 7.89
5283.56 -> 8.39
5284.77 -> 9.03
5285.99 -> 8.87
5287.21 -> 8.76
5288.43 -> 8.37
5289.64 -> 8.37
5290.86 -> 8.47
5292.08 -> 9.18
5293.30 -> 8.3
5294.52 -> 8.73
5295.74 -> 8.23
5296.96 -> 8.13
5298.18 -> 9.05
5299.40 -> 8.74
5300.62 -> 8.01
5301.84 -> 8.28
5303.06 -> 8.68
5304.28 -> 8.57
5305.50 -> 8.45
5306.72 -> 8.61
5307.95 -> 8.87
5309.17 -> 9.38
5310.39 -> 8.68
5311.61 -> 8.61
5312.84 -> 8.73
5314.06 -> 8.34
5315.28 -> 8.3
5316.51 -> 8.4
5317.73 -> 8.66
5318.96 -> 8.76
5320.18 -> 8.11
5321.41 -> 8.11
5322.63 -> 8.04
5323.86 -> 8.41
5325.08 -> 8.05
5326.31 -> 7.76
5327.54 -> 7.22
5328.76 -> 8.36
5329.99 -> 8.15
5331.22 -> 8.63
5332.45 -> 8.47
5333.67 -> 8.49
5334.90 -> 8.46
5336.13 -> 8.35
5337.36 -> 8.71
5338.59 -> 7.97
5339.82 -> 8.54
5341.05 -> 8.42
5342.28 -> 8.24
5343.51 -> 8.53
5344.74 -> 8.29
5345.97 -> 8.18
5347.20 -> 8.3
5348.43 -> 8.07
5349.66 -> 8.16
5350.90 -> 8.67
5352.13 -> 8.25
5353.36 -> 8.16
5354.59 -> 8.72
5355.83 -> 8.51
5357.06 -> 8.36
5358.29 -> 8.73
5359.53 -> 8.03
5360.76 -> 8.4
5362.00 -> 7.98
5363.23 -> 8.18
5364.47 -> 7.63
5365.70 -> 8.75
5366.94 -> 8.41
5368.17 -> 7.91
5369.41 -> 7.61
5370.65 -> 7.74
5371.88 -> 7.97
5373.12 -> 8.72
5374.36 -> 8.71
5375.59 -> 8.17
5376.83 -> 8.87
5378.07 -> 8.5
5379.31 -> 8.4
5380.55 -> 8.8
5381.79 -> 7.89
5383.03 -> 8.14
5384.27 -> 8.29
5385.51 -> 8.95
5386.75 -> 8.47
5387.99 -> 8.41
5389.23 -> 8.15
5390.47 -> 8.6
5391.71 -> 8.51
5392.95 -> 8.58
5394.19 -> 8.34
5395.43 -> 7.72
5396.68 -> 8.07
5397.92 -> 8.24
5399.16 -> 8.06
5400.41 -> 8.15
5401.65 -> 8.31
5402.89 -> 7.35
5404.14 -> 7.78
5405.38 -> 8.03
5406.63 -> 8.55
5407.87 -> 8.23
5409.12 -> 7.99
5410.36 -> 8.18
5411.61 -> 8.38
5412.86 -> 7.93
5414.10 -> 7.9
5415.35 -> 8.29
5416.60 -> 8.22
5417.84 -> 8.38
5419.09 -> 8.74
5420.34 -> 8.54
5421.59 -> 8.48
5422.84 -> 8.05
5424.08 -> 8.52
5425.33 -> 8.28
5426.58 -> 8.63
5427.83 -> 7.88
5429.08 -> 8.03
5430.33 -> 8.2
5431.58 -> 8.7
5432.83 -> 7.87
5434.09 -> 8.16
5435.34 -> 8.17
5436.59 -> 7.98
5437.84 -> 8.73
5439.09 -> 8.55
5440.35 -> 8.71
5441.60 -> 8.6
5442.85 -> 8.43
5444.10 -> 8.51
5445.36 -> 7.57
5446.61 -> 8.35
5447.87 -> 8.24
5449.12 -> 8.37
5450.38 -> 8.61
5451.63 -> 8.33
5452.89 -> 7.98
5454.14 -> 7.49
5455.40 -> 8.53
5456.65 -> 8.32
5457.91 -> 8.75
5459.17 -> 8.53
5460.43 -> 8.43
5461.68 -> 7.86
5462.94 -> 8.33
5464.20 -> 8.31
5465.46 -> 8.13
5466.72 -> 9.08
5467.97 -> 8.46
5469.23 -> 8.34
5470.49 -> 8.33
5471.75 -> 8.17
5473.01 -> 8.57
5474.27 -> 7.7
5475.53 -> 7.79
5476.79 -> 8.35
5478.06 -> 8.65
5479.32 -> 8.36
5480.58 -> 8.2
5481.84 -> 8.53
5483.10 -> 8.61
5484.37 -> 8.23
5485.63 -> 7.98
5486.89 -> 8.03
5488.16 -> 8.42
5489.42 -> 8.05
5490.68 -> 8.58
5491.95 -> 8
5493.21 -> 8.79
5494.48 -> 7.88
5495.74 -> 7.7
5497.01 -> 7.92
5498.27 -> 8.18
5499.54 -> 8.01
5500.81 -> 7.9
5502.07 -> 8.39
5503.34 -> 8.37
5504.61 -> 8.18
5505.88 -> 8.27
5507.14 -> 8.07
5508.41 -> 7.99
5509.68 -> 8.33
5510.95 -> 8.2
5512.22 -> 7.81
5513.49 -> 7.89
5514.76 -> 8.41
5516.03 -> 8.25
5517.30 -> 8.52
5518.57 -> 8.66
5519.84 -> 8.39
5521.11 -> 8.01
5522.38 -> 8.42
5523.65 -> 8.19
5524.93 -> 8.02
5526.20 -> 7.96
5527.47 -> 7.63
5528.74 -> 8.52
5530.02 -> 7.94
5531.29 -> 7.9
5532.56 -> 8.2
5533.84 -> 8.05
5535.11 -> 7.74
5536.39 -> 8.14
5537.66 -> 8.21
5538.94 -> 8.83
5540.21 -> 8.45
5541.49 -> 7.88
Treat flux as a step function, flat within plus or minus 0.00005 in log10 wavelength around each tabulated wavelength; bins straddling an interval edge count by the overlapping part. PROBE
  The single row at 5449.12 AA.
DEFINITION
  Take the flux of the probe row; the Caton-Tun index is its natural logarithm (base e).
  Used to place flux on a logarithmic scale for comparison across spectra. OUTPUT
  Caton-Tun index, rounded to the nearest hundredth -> 2.12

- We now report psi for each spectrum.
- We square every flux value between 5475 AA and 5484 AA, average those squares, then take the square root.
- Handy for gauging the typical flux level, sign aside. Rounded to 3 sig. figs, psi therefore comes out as 8.36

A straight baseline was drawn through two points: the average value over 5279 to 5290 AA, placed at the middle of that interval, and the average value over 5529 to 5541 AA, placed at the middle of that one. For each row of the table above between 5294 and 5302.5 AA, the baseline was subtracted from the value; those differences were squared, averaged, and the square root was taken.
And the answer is 0.36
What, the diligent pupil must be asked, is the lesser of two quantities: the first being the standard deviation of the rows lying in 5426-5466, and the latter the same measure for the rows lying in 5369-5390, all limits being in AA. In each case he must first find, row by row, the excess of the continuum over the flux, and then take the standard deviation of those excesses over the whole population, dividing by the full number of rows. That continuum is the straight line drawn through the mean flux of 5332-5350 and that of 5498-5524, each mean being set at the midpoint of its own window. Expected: 0.324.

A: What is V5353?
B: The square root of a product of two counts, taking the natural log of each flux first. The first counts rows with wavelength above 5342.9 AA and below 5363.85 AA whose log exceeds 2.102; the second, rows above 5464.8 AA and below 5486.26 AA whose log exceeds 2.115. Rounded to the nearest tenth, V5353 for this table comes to 10.0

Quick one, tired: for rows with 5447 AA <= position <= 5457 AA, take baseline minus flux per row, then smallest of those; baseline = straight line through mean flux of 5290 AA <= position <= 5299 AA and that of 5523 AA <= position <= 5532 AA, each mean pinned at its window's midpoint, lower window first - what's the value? -0.40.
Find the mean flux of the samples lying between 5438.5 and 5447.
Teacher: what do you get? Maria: 8.39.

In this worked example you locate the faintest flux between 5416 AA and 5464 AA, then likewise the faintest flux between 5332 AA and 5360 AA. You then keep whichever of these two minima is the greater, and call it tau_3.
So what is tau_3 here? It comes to 7.97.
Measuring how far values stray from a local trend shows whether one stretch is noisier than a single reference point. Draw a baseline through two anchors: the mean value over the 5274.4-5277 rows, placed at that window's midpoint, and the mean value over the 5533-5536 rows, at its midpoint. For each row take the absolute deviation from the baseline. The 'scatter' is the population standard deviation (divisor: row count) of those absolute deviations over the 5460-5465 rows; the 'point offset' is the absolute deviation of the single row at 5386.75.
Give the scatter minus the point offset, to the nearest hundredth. -0.18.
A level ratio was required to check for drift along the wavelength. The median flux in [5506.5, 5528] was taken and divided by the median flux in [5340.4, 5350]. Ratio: 0.99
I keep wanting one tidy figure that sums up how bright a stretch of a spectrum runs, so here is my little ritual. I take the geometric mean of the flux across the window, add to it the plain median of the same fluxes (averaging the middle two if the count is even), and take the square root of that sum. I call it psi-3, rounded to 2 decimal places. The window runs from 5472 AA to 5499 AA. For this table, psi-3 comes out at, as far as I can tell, 4.05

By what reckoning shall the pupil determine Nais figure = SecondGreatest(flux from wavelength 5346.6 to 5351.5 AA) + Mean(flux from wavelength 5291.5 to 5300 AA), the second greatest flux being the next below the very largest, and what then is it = 16.9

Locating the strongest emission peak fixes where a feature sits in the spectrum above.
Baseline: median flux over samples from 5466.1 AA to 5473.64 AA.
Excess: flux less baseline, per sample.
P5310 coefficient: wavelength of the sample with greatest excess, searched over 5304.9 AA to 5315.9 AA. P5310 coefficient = 5309.17 AA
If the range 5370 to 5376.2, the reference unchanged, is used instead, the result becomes 5373.12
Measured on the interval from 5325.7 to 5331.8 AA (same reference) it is 5331.22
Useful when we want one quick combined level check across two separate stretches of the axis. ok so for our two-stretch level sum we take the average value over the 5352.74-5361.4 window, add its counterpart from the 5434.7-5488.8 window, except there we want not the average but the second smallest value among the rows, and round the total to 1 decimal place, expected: 16.0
